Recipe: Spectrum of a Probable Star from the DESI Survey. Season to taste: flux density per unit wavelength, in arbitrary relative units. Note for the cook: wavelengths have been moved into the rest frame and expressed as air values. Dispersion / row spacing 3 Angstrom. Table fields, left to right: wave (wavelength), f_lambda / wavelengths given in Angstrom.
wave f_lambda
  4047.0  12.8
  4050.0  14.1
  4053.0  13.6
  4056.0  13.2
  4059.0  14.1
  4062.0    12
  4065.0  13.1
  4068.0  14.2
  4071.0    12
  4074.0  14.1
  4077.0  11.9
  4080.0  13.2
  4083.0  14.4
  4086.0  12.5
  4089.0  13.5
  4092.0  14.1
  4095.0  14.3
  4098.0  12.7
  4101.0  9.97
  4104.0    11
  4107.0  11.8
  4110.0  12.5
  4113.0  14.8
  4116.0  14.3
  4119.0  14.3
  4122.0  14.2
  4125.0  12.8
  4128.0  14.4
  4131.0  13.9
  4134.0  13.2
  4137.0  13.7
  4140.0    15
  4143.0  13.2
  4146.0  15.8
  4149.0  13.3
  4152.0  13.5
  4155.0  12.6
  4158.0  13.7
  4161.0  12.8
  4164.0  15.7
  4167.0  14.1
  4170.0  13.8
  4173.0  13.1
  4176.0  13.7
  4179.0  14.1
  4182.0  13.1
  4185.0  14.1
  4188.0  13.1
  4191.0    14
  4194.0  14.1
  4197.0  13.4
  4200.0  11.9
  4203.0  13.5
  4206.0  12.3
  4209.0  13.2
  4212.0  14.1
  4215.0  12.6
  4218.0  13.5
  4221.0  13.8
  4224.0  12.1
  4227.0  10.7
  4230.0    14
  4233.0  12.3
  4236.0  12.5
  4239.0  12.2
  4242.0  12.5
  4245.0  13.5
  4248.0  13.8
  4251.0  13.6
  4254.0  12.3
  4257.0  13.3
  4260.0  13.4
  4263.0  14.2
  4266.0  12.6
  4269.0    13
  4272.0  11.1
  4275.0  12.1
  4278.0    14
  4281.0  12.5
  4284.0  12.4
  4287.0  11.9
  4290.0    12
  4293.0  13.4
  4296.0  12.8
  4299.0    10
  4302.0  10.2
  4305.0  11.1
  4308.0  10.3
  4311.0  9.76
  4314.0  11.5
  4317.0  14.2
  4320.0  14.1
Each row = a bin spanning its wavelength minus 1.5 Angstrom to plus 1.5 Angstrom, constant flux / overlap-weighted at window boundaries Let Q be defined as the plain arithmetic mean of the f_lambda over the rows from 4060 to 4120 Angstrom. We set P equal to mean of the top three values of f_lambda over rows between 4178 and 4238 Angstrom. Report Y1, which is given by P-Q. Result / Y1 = 1.07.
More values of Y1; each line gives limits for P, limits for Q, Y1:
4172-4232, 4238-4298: 1.27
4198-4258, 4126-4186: 0.13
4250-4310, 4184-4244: 0.94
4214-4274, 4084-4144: 0.69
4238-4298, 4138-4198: 0.19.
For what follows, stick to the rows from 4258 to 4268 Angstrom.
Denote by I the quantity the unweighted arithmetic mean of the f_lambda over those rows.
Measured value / 13.4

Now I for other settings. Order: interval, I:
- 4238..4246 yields 12.7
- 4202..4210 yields 13.0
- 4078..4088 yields 13.4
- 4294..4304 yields 11.0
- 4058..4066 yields 13.1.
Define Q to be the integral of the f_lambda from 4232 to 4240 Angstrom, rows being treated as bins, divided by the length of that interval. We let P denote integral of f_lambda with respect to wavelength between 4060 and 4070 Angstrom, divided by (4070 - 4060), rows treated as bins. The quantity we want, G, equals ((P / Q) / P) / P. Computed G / 0.0062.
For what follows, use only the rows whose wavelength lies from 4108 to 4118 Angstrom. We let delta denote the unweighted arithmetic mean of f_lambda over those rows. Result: 13.9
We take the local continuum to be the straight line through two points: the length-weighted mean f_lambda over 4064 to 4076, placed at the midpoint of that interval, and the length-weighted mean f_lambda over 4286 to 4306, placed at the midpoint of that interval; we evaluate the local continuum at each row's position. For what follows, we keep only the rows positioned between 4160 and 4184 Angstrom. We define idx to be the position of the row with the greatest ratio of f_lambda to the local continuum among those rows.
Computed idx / 4164.0 Angstrom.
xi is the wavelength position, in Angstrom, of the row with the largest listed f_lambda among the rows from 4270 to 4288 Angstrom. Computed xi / 4278.0 Angstrom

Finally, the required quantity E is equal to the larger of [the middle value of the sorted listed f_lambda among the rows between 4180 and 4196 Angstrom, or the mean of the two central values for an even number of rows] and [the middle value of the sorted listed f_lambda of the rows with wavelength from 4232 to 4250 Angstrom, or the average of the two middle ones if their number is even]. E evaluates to 14.0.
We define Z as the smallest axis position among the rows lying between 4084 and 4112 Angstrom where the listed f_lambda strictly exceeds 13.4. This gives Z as 4089.0 Angstrom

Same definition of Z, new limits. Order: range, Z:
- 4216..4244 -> 4218.0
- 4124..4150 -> 4128.0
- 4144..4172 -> 4146.0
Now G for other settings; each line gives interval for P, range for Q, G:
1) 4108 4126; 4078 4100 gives 0.0054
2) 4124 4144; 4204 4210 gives 0.0057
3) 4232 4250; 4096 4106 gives 0.0068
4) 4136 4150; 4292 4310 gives 0.0063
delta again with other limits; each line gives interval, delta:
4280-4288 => 12.3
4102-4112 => 11.8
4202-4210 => 13.0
